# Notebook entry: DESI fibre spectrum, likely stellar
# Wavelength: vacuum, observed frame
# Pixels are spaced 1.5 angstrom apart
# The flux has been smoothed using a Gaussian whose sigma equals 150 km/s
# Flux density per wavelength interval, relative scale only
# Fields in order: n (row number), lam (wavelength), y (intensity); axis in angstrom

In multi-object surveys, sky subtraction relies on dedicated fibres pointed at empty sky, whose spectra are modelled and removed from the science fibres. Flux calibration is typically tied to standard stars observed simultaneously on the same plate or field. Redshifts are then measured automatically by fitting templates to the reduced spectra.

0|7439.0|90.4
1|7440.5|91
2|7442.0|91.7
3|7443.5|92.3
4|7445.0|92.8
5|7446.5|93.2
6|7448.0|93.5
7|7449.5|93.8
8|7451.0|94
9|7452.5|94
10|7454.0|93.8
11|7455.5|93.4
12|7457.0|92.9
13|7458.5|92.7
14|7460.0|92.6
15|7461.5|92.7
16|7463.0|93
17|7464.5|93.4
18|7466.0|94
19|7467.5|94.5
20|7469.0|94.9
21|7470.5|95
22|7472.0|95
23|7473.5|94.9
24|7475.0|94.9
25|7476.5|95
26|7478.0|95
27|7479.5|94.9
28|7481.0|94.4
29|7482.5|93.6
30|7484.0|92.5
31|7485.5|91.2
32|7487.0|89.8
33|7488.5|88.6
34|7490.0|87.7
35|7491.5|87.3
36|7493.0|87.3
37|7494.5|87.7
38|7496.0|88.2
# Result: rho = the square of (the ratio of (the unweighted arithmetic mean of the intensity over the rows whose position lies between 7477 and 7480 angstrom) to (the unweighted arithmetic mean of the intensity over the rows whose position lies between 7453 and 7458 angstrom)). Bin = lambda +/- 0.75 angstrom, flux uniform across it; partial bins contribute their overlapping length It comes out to 1.03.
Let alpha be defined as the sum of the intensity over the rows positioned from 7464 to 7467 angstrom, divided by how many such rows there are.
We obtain 93.7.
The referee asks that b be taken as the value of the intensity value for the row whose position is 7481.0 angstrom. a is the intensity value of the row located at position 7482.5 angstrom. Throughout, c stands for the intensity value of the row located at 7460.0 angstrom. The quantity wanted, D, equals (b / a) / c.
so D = 0.0109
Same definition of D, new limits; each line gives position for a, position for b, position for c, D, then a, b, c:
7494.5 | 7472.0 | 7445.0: 0.0117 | 87.7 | 95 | 92.8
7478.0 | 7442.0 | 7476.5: 0.0102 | 95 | 91.7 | 95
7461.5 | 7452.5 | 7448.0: 0.0108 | 92.7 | 94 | 93.5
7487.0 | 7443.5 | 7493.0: 0.0118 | 89.8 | 92.3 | 87.3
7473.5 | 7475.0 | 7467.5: 0.0106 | 94.9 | 94.9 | 94.5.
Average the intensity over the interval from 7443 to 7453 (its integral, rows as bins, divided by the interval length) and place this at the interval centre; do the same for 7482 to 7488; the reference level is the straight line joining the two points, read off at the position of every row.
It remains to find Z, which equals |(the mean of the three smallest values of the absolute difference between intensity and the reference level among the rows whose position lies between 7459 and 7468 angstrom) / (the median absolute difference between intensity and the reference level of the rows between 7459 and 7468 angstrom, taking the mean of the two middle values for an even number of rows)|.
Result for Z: 0.32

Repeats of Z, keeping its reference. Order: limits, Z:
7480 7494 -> 0.37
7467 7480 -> 0.88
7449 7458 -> 0.51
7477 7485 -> 0.69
